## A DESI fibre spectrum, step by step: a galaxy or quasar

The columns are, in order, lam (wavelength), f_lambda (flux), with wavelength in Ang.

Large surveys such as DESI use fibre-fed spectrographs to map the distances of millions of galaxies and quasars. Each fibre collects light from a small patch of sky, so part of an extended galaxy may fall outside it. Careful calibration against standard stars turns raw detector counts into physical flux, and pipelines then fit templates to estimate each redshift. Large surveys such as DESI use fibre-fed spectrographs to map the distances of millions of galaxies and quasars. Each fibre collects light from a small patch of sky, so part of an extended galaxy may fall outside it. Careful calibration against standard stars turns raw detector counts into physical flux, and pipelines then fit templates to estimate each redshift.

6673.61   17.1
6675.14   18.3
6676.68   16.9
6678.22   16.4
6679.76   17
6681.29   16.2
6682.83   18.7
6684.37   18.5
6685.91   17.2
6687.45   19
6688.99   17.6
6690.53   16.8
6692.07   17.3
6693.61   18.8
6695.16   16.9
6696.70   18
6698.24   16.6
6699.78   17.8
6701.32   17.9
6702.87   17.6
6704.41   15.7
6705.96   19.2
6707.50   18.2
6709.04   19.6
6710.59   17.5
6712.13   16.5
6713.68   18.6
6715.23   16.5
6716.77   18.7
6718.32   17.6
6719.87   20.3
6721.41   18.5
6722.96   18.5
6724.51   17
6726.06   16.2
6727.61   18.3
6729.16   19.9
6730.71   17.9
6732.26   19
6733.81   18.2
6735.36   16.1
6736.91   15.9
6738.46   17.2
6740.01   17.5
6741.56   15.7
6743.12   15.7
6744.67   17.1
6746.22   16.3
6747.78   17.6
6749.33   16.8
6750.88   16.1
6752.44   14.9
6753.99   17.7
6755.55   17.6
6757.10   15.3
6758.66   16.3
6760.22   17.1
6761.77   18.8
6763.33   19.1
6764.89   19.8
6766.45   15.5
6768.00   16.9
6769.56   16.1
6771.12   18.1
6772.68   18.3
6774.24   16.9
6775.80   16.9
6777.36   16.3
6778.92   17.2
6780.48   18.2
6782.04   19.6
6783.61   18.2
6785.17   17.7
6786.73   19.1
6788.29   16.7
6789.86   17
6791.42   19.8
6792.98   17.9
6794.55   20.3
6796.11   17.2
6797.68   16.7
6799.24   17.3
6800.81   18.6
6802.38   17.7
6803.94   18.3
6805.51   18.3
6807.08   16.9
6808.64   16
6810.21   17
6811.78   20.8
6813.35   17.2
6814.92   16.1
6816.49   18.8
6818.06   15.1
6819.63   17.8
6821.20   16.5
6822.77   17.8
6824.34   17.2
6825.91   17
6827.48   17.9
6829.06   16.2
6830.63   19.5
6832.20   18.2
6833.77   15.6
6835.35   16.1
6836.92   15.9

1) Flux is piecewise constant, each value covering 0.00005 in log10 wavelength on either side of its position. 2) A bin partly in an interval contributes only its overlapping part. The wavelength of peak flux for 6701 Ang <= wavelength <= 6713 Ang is 6709.04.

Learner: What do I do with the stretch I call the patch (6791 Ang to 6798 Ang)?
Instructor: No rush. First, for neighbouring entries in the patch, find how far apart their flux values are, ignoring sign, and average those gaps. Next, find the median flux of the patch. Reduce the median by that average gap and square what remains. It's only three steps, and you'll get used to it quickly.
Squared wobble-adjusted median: 254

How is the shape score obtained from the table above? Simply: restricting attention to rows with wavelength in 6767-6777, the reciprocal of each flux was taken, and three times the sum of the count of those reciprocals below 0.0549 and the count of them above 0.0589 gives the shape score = 15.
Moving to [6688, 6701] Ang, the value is 12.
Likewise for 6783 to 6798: 15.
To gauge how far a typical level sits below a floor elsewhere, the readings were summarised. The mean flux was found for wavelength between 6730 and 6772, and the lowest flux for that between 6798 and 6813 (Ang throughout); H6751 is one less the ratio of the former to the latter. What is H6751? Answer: -0.07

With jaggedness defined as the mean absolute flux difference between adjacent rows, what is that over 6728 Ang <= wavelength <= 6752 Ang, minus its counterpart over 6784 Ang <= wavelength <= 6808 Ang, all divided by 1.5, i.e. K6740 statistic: -0.24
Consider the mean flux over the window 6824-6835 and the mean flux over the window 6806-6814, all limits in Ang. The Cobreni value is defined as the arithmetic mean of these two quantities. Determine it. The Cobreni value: 17.5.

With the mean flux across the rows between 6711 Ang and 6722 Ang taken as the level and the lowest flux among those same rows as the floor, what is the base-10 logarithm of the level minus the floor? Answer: 0.20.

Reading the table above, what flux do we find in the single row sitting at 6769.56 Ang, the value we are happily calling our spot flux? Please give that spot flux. 16.1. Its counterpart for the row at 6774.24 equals 16.9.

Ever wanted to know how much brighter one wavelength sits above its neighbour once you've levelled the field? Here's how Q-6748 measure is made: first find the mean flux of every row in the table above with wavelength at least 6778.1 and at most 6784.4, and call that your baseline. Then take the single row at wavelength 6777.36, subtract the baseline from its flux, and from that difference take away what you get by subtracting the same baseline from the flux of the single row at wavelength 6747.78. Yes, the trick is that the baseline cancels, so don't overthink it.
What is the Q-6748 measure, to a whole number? -1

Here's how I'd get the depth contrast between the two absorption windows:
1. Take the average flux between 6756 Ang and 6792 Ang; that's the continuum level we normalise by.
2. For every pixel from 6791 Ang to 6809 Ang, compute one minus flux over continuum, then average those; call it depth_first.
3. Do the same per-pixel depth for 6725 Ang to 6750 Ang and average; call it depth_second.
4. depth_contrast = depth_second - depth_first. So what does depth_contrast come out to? 0.040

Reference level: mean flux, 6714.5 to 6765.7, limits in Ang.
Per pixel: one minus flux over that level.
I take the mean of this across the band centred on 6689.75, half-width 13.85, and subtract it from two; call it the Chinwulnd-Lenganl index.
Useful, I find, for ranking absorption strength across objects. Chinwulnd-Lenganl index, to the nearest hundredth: 2.00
